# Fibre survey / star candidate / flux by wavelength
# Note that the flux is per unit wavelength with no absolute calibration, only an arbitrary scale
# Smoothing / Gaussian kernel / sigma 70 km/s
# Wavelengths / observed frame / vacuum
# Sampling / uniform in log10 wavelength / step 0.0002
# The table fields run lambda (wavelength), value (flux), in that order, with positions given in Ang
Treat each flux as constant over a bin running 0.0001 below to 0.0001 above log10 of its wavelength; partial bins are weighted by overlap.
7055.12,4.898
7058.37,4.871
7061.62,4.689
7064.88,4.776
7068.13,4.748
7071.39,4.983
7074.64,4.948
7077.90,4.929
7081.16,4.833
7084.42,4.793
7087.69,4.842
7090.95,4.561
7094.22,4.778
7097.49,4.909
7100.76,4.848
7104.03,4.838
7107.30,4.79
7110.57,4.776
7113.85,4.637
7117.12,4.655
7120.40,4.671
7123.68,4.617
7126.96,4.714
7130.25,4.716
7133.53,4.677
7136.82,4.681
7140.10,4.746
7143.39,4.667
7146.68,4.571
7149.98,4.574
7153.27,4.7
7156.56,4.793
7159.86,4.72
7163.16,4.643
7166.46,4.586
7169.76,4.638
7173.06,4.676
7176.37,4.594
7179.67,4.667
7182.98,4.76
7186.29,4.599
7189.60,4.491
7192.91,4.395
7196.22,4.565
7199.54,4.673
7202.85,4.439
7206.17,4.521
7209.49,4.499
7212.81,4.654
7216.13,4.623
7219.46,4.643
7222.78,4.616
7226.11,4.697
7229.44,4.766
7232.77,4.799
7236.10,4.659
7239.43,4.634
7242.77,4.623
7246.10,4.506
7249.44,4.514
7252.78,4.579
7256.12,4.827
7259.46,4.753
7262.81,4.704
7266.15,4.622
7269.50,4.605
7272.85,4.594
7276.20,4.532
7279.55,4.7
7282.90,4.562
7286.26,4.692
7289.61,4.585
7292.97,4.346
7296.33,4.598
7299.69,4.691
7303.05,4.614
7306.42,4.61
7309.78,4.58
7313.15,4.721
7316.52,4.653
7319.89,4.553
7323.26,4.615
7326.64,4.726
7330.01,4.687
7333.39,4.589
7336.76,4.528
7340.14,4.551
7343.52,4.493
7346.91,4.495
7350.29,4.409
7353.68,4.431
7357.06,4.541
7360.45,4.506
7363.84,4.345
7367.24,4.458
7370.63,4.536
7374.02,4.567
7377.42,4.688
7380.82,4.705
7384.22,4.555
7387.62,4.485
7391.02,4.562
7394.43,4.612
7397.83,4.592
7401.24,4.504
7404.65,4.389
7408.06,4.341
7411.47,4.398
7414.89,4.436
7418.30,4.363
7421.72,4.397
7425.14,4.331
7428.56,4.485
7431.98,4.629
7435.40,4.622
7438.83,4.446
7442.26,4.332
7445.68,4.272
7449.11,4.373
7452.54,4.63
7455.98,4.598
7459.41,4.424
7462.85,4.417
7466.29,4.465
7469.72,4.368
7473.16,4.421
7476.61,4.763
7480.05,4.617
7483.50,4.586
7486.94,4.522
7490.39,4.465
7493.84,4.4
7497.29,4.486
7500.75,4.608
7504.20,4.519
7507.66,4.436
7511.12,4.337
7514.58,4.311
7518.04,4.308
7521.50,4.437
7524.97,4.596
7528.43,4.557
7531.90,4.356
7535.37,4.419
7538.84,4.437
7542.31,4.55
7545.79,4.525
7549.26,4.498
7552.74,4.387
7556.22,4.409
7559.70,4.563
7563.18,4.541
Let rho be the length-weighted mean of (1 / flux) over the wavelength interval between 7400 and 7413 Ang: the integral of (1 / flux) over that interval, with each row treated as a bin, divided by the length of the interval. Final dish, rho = 0.227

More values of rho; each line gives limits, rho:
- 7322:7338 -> 0.216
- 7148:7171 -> 0.214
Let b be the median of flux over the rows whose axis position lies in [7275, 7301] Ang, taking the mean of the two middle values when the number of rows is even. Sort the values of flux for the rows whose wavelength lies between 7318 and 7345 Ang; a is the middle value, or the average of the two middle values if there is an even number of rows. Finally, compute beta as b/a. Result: 1.00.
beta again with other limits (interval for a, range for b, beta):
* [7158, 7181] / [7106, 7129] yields 1.01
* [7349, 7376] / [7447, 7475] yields 0.99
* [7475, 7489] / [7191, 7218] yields 0.99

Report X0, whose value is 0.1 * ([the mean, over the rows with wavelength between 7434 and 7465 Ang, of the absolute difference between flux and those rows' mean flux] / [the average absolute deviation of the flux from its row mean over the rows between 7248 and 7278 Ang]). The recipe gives 0.128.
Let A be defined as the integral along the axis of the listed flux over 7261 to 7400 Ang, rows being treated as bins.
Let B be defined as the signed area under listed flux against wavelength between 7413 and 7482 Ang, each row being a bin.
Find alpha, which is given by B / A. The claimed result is 0.5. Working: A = 636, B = 308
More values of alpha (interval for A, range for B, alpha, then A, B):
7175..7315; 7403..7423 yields 0.1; 646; 88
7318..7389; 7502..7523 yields 0.3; 323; 92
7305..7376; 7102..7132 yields 0.4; 323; 141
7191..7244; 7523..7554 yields 0.6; 244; 139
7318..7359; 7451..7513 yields 1.5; 187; 279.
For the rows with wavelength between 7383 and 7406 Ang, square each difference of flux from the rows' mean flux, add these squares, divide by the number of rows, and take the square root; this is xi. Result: 0.070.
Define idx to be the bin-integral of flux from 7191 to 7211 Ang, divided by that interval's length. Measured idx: 4.52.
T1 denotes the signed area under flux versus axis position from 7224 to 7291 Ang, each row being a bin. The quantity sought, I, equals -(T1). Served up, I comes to -311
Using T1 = 311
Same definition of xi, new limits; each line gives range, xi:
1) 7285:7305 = 0.116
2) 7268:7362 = 0.092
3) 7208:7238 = 0.083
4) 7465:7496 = 0.118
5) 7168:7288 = 0.097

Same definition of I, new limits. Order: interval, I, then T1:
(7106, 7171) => -304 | 304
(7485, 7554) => -308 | 308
